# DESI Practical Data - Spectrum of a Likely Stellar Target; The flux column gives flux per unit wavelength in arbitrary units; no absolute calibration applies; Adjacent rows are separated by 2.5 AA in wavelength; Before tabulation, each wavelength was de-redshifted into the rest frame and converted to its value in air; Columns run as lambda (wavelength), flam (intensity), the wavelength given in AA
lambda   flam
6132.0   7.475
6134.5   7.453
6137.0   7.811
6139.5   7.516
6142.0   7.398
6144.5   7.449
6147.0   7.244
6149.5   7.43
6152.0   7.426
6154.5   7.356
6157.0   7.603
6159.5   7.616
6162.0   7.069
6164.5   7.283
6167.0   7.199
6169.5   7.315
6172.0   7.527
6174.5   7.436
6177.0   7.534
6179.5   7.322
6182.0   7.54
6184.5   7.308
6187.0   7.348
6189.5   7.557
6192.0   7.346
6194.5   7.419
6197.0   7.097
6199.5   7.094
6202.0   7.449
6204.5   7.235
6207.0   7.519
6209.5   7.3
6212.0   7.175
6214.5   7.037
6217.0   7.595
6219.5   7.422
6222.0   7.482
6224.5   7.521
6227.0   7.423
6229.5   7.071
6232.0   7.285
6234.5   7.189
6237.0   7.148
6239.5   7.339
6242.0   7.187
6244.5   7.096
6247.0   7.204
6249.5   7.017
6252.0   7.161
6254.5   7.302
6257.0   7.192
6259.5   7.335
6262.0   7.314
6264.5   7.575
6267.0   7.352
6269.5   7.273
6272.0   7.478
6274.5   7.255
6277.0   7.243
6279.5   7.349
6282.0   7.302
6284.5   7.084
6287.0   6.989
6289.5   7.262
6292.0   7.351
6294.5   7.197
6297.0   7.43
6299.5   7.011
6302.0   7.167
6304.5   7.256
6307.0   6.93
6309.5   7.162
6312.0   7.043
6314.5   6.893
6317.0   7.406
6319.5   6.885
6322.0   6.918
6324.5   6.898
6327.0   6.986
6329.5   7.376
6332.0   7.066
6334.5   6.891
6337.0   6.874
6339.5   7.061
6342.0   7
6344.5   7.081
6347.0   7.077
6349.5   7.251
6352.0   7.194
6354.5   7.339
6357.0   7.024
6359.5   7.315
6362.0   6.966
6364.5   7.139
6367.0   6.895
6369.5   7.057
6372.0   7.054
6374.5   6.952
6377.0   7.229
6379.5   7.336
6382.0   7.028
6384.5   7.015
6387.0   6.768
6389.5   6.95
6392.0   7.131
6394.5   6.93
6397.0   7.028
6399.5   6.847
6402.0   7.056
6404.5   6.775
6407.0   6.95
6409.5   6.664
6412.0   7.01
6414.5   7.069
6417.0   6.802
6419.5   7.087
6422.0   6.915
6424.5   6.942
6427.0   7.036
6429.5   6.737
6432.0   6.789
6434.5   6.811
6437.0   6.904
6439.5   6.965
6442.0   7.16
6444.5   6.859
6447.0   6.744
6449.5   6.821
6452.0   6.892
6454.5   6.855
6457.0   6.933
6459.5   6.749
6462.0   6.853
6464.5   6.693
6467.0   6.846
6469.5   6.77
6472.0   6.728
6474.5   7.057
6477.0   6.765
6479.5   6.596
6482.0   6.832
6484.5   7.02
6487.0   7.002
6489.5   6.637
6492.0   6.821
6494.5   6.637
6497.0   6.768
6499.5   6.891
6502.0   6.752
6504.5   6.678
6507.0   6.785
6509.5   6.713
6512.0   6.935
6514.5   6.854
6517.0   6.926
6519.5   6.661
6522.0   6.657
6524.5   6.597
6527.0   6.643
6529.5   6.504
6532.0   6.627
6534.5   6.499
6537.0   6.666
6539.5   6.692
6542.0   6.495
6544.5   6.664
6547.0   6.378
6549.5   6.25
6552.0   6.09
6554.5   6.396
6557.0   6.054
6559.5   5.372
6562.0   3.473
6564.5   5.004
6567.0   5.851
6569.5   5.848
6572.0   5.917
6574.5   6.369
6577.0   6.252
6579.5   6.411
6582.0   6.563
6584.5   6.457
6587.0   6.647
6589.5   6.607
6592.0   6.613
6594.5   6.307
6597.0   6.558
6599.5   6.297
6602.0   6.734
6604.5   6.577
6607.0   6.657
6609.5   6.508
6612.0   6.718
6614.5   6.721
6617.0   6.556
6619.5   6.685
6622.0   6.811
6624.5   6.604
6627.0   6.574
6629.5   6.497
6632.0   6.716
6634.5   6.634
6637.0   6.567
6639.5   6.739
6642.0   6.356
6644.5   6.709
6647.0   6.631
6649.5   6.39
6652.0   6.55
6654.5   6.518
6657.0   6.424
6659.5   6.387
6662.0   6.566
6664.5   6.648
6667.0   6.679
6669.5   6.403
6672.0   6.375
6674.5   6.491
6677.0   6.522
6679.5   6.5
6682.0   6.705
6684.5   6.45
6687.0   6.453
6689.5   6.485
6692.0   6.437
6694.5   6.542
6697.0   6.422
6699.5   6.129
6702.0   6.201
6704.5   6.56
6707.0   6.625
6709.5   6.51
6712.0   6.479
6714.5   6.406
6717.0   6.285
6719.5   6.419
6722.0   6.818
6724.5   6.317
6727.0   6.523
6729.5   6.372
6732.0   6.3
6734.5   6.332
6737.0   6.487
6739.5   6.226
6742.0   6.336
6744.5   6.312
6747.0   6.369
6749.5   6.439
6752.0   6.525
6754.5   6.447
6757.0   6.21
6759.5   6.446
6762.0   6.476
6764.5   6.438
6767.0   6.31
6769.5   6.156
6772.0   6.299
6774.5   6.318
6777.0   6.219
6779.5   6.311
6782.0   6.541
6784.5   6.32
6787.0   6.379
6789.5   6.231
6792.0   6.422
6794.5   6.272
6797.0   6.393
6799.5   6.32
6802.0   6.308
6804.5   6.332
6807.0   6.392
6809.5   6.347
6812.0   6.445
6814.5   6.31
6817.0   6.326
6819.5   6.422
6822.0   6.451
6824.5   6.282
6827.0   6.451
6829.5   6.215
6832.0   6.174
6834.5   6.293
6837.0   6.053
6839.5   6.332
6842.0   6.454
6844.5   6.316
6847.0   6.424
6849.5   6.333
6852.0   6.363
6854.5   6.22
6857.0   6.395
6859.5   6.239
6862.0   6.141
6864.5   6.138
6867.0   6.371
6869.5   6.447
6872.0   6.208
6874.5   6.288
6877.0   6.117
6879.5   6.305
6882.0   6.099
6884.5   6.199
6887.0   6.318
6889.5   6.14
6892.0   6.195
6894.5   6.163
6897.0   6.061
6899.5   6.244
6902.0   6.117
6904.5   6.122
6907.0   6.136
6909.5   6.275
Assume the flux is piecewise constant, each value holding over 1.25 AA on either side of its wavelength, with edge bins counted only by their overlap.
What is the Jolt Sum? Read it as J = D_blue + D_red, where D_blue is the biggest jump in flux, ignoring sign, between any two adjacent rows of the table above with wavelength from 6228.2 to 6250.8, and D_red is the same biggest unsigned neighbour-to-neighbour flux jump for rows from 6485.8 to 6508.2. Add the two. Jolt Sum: 0.58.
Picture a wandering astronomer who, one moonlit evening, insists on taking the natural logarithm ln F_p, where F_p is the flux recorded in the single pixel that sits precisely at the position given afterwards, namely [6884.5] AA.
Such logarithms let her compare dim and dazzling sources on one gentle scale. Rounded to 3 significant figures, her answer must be 1.82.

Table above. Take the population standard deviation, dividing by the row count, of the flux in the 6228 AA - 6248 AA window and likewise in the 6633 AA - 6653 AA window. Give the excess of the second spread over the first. 0.05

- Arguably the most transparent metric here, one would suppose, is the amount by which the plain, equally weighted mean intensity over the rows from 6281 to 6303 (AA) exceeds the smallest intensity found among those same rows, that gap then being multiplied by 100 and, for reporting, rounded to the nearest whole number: 21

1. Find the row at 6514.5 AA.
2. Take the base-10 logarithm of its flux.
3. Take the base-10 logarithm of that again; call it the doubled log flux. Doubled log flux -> -0.078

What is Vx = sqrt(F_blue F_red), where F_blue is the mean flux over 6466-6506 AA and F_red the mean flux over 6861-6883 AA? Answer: 6.51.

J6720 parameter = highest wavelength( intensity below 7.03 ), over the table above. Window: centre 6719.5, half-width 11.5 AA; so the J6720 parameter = 6729.5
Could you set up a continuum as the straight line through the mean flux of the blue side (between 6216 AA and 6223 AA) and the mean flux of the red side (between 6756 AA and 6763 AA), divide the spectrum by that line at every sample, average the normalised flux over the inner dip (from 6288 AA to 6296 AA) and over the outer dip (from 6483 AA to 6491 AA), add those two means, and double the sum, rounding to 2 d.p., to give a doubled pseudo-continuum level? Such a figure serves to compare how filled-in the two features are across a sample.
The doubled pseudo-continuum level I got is 3.96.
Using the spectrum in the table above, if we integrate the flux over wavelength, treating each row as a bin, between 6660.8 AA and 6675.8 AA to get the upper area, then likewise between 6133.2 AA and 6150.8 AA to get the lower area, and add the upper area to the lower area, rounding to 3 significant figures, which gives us 229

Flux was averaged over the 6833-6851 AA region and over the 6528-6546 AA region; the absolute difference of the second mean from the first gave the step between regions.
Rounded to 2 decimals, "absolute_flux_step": 0.28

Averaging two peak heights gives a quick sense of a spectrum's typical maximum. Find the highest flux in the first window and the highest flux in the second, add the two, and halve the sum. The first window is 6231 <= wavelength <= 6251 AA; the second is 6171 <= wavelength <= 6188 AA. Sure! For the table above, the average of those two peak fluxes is 7.44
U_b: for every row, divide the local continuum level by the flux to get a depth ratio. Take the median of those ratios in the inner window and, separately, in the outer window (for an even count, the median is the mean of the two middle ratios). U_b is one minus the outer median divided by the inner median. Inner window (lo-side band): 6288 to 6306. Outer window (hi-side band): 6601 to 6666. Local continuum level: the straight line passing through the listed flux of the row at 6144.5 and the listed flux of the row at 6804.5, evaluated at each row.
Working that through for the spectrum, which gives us -0.011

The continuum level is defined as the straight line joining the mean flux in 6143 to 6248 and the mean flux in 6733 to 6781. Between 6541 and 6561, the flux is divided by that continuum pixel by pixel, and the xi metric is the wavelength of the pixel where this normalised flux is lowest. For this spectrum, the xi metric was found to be 6559.5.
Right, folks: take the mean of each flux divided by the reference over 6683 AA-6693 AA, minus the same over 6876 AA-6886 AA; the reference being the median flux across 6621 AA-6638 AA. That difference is 0.042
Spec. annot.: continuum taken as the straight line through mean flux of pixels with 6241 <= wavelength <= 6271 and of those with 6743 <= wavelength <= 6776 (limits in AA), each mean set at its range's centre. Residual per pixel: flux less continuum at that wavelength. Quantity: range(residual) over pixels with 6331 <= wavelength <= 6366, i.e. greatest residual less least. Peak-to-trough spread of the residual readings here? 0.50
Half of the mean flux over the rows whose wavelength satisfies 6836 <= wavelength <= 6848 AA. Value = 3.16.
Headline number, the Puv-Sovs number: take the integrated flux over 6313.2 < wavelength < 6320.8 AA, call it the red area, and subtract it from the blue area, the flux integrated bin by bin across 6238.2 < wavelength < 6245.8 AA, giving 1.1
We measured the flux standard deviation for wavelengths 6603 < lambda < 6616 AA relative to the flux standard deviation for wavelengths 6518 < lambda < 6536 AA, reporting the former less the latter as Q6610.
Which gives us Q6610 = 0.02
